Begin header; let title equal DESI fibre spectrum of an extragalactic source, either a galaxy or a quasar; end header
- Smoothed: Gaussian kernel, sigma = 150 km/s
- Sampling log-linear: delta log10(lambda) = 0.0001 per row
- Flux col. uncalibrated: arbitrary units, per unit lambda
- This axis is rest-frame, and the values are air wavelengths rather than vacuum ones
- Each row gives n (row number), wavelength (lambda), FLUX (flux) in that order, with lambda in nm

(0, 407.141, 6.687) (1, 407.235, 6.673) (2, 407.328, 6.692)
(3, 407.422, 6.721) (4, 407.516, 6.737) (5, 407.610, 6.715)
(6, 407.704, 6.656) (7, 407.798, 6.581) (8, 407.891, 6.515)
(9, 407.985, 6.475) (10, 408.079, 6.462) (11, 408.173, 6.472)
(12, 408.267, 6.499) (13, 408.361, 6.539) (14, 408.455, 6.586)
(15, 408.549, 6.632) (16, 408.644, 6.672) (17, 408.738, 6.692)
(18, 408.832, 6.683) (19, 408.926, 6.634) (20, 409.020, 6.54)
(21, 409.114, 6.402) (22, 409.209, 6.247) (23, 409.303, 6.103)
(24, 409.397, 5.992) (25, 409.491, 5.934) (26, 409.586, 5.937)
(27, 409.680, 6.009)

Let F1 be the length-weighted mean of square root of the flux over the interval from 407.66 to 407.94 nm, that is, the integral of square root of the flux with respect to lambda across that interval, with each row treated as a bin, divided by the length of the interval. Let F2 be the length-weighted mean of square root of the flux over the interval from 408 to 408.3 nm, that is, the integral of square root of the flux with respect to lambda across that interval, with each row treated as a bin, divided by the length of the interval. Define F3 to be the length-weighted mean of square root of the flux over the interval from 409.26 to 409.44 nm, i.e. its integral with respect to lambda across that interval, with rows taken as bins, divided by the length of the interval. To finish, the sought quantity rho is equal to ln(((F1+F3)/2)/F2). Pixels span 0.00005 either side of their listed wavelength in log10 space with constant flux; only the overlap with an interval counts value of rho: -0.011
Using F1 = 2.57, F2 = 2.54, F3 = 2.46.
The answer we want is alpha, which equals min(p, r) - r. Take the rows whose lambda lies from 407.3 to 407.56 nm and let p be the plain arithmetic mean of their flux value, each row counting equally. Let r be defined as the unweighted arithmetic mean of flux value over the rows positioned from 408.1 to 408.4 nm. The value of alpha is 0.00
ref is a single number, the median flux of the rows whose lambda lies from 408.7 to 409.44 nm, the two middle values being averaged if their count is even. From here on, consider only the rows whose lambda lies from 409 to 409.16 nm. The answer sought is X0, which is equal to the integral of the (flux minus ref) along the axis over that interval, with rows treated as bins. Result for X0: 0.00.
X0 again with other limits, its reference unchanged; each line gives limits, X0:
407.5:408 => 0.07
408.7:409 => 0.06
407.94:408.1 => 0.00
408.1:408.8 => 0.08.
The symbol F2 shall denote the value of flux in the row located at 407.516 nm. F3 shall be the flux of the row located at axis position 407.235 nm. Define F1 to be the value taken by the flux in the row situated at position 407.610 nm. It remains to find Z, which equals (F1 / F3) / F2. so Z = 0.149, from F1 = 6.715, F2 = 6.737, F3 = 6.673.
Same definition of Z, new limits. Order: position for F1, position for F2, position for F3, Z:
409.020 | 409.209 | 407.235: 0.157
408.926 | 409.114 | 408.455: 0.157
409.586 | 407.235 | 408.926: 0.134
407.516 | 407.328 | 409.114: 0.157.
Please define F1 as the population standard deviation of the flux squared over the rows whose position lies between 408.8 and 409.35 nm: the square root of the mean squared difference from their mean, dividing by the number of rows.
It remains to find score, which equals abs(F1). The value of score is 2.7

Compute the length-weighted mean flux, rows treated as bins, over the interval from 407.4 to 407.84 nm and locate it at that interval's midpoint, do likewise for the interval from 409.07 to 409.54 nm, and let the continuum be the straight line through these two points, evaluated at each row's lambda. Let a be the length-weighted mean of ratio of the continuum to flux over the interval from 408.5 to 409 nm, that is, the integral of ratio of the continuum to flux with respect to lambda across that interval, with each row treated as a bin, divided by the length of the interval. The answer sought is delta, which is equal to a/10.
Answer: 0.095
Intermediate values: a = 0.95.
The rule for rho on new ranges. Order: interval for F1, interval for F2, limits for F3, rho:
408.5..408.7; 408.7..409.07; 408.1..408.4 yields -0.008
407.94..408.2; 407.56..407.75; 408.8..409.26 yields -0.014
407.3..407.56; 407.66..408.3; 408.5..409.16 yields 0.009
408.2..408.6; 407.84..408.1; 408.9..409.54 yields -0.011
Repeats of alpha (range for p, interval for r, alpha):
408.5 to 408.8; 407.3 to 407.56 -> -0.05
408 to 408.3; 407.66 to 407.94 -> -0.11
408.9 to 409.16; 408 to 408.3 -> 0.00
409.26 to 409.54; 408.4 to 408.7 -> -0.62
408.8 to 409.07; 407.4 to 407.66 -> -0.11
